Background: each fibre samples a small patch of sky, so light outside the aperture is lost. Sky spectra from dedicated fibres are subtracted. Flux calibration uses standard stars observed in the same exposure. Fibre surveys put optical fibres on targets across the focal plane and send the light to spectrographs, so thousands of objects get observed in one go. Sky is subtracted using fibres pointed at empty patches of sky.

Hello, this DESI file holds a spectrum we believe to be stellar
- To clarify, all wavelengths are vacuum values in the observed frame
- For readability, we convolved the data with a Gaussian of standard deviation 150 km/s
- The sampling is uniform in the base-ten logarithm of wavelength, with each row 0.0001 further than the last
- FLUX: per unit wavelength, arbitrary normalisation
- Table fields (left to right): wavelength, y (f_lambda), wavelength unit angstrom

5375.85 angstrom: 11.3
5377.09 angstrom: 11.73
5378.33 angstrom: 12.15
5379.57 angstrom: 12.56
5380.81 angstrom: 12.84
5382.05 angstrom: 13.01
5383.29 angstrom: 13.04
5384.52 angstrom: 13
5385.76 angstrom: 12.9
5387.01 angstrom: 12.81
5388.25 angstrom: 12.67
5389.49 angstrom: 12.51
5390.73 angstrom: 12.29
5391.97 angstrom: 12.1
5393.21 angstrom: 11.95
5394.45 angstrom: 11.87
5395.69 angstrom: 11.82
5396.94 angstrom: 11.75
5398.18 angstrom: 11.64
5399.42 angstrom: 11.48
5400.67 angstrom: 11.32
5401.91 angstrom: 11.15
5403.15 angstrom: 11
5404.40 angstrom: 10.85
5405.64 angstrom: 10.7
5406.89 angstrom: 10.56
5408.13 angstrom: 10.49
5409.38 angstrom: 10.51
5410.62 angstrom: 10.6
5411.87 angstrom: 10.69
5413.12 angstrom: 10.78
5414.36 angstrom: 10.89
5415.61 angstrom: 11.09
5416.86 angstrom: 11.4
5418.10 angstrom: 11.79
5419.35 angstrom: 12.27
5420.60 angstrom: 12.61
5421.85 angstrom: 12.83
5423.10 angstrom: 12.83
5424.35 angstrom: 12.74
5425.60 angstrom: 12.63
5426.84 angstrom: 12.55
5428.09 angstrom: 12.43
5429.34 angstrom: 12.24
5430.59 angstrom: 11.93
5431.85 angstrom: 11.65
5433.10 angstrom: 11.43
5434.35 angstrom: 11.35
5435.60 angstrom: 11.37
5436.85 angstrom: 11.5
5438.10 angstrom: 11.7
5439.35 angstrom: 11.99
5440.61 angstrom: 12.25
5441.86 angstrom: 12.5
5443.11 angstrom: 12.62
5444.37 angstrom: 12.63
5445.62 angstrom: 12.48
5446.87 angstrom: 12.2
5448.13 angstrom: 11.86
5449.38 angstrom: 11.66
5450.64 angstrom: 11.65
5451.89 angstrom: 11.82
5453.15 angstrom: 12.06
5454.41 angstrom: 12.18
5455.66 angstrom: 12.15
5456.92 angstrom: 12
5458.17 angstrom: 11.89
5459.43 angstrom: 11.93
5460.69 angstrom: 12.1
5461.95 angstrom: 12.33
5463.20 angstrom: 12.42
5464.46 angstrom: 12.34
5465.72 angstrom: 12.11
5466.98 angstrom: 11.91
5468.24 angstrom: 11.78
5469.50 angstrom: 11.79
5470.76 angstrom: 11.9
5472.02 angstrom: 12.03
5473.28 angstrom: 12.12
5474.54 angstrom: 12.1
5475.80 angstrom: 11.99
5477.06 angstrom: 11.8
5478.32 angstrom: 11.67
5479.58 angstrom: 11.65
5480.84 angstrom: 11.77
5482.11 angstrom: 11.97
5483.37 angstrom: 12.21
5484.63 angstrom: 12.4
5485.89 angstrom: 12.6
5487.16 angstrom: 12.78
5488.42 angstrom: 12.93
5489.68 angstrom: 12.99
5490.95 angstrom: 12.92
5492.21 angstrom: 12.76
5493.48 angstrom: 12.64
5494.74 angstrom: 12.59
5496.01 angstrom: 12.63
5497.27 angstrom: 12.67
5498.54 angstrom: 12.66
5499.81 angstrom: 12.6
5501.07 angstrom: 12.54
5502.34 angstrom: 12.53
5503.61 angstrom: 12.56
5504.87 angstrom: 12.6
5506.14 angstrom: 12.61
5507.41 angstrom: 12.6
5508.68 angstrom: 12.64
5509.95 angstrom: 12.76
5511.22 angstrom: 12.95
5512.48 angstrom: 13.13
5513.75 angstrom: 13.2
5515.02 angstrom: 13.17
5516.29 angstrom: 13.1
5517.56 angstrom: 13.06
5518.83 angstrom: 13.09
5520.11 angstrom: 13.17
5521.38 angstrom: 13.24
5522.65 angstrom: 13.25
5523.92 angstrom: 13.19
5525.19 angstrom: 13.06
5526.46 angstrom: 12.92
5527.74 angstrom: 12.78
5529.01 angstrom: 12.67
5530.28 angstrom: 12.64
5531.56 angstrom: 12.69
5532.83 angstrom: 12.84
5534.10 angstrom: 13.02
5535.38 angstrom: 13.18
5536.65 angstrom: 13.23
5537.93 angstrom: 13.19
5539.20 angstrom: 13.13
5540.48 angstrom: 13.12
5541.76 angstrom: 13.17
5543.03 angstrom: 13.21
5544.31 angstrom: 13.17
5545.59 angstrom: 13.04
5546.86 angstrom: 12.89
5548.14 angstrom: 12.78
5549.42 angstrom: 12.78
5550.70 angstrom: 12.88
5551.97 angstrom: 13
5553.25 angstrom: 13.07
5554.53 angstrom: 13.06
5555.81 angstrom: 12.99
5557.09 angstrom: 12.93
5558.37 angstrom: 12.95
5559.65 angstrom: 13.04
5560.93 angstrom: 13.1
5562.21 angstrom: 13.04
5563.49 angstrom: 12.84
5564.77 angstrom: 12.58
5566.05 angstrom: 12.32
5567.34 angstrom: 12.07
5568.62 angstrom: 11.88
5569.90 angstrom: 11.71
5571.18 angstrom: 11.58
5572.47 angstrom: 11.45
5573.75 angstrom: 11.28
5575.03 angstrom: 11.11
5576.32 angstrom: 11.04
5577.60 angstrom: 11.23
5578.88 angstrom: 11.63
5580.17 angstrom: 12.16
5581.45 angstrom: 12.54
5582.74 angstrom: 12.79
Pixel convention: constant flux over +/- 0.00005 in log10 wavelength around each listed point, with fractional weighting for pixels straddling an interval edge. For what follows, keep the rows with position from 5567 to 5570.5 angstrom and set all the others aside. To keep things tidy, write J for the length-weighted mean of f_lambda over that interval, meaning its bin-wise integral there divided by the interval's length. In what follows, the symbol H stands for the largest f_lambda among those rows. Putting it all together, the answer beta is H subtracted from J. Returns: -0.18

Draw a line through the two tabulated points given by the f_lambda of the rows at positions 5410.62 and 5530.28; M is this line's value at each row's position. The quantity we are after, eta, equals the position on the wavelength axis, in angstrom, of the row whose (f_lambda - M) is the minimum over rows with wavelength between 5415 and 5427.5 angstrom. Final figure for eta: 5415.61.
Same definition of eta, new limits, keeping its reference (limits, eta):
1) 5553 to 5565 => 5564.77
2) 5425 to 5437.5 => 5435.60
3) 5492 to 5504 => 5502.34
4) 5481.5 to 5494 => 5482.11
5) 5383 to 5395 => 5394.45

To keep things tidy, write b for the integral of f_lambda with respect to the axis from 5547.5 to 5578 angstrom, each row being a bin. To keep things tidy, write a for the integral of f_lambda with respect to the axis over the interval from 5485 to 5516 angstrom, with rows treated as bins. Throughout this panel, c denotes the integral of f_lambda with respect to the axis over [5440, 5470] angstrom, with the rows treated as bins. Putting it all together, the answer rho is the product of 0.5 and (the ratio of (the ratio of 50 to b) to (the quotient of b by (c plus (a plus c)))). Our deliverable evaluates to 0.20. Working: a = 395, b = 377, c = 363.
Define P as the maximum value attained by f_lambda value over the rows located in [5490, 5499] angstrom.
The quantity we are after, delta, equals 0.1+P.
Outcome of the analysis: 13.0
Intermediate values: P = 12.92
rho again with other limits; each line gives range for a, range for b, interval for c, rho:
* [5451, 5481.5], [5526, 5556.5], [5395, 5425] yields 0.17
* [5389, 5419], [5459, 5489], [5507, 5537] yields 0.21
